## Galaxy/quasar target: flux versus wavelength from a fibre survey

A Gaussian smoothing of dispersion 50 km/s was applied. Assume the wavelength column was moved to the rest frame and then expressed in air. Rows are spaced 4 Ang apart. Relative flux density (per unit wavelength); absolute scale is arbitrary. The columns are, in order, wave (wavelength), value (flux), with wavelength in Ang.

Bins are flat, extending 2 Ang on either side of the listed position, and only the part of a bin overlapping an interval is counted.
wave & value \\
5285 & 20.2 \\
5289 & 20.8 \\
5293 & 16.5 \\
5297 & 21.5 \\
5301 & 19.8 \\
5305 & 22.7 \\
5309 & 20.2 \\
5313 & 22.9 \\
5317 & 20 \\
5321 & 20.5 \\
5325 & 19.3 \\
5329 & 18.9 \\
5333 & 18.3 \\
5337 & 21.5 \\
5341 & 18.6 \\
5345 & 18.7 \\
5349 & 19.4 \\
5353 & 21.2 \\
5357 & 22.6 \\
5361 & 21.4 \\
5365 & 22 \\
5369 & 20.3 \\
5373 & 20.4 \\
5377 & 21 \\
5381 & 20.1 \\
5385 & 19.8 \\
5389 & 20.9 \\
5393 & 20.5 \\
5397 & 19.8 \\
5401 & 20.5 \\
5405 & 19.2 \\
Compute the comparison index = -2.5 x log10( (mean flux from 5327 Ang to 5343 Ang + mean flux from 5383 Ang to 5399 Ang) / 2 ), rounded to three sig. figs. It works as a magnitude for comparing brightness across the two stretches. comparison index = -3.24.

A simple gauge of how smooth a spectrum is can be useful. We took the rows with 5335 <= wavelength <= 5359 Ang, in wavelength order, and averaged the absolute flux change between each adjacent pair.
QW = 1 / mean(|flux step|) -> 0.7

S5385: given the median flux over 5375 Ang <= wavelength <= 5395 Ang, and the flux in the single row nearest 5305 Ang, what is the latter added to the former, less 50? -6.8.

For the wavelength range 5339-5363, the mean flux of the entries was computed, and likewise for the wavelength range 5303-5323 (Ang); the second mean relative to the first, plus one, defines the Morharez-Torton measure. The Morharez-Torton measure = 2.05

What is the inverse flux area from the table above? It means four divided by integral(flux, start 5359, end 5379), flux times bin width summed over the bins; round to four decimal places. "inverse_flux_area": 0.0095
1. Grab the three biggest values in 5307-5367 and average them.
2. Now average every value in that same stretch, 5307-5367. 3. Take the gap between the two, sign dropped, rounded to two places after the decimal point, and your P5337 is 2.13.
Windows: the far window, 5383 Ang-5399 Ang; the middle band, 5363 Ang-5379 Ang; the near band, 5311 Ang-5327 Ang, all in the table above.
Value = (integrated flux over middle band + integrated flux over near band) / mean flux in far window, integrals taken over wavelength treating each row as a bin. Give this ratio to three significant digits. 32.9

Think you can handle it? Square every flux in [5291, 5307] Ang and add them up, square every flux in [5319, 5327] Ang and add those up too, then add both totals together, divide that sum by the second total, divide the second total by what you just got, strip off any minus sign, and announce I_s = 258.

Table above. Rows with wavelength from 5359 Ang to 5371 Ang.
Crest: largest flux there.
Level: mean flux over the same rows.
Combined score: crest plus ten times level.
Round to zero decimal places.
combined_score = 234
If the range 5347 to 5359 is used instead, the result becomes 233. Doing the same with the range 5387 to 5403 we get 225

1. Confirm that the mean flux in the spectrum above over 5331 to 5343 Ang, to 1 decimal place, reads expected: 19.5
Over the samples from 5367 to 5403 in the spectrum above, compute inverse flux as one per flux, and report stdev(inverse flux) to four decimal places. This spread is 0.0010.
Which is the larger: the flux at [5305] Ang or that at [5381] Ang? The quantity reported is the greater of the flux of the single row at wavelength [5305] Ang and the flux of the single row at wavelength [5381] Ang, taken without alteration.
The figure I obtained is 22.7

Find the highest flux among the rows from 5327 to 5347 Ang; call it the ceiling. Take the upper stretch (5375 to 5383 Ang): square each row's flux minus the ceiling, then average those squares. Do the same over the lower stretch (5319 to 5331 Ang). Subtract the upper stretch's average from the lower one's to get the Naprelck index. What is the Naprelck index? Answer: 3.1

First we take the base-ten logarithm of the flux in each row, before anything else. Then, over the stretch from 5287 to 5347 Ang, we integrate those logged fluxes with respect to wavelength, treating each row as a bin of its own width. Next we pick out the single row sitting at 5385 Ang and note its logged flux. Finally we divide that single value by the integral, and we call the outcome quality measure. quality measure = 0.017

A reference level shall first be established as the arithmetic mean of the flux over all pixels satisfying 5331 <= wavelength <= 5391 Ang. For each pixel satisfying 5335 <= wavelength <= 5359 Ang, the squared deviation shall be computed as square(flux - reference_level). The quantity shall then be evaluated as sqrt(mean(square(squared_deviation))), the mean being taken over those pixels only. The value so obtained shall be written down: 2.7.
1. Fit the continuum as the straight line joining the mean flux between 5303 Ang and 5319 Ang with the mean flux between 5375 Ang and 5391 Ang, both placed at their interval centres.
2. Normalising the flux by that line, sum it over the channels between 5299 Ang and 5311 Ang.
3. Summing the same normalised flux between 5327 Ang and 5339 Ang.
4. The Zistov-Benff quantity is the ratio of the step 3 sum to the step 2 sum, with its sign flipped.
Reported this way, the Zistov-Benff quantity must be -1.0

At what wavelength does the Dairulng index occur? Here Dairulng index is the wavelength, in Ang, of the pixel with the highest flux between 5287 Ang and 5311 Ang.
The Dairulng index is 5305 Ang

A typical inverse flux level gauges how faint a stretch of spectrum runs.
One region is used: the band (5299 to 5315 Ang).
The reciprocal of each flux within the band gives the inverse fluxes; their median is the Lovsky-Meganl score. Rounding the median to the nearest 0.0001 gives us 0.0468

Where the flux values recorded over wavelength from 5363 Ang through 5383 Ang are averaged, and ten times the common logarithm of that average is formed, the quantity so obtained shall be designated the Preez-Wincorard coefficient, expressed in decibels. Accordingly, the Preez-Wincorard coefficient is 13.17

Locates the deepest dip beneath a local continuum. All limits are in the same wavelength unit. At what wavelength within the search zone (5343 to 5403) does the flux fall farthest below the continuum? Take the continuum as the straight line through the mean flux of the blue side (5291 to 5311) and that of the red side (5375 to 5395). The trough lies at 5345 Ang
